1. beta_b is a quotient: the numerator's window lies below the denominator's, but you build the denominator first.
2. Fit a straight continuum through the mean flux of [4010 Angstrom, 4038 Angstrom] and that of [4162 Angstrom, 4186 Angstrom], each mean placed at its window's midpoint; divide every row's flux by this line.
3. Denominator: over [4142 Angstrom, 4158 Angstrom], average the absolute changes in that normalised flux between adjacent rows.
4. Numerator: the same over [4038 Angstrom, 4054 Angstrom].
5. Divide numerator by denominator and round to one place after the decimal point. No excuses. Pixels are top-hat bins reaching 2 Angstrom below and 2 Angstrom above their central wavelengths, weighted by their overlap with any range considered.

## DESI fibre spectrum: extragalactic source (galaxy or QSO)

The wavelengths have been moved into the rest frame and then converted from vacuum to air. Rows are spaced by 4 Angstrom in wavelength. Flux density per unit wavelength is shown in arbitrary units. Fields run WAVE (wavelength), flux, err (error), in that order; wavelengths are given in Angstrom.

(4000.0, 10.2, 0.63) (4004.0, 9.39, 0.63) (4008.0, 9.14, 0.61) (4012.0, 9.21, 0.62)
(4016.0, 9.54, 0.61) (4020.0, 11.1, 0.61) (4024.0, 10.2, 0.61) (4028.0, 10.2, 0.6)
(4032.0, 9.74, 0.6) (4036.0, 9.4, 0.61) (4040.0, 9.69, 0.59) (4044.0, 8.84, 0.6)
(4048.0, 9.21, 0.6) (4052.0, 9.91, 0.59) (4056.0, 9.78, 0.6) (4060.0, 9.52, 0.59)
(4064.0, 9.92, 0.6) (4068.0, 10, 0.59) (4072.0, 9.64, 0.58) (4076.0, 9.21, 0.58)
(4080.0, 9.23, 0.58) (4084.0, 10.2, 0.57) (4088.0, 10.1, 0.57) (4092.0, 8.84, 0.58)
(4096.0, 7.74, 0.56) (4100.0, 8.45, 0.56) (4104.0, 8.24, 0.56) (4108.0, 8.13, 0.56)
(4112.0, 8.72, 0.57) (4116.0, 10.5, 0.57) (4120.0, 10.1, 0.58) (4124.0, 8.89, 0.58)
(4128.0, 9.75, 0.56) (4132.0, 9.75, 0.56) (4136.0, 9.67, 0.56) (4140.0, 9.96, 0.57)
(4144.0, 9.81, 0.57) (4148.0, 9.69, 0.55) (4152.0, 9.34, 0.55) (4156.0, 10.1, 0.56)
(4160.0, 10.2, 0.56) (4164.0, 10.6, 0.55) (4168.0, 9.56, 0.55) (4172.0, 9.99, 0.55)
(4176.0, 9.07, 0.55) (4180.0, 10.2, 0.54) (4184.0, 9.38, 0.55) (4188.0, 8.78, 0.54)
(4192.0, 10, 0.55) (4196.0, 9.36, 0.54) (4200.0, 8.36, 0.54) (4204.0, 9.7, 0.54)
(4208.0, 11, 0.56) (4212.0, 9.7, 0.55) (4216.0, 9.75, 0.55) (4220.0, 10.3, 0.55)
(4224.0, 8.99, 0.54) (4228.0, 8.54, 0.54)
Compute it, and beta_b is 1.6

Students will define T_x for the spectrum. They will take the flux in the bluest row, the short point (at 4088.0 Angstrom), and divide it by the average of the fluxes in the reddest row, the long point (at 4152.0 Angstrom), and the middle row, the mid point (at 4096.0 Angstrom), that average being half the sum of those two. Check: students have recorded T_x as 1.18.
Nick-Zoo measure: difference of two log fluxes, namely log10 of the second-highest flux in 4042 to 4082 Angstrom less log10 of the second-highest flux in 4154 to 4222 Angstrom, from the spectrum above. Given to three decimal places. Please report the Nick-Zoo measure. -0.029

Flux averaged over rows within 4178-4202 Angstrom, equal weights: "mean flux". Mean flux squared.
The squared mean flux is 87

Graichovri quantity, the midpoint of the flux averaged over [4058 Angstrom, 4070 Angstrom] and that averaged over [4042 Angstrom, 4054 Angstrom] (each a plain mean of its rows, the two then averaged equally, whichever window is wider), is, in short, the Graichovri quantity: 9.6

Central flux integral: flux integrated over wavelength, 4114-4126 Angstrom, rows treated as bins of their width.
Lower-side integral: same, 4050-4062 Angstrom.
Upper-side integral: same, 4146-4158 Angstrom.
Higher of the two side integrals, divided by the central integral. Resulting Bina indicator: 0.99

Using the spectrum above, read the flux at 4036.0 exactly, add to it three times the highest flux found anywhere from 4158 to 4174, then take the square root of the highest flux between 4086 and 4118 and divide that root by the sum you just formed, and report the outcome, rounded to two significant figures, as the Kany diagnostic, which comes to 0.079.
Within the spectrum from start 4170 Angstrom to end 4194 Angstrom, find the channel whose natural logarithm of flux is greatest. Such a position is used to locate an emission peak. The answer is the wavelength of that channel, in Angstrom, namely 4180.0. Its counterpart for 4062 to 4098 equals 4084.0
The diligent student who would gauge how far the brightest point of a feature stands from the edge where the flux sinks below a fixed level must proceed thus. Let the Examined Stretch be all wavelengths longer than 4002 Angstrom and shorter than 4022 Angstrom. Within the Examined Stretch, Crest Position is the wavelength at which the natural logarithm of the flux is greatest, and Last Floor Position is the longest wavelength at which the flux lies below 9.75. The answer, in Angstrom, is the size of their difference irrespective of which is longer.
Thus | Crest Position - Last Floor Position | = 4 Angstrom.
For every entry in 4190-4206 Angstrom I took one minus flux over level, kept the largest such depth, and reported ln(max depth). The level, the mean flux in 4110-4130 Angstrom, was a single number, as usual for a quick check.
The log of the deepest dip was -2.05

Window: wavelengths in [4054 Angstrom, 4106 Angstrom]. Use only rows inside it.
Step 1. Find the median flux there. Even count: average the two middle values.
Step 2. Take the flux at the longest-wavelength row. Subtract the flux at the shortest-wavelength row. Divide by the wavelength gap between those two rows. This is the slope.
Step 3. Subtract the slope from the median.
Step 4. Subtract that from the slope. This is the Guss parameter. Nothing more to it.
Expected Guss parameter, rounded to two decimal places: -9.58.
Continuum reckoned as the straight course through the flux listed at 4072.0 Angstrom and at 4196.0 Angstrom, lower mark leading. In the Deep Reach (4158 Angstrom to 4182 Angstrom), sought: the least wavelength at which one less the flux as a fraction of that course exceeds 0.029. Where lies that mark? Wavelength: 4176.0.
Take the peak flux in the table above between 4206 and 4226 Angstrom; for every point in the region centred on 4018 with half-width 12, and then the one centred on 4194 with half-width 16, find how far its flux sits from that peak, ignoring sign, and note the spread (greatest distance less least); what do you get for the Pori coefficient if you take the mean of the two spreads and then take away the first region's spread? 0.44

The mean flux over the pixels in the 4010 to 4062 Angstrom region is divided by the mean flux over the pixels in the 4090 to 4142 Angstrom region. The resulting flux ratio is 1.06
